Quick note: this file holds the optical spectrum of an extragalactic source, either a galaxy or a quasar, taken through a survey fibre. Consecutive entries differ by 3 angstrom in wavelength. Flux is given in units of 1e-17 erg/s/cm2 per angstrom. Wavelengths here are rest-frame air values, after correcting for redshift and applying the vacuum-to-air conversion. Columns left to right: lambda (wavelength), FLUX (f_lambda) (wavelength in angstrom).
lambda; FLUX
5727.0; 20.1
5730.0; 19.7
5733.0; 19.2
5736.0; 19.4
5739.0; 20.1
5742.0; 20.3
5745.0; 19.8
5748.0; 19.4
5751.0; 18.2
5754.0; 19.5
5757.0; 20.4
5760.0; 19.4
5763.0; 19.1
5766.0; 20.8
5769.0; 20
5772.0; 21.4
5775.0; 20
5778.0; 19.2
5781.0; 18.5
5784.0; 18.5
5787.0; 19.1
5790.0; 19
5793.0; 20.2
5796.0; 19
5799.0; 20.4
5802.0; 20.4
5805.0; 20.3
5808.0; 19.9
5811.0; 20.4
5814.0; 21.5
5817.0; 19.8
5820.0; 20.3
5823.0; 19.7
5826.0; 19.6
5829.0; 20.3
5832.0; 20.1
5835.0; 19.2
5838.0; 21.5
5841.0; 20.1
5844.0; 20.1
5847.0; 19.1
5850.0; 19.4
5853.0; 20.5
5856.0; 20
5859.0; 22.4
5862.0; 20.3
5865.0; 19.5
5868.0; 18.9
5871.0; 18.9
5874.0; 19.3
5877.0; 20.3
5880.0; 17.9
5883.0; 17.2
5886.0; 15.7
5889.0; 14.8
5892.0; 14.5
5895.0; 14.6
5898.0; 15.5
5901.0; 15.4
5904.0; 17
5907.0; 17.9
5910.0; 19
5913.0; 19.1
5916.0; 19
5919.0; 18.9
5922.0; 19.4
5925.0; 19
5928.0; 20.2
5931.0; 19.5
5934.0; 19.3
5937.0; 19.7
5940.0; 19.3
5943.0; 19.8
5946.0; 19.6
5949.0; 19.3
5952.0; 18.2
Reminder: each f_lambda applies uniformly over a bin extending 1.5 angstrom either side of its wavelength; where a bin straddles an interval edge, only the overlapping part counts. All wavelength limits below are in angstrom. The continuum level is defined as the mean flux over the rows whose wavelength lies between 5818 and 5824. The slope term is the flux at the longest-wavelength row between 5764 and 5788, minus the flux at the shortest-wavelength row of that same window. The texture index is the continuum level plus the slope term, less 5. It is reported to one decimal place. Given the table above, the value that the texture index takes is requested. 13.3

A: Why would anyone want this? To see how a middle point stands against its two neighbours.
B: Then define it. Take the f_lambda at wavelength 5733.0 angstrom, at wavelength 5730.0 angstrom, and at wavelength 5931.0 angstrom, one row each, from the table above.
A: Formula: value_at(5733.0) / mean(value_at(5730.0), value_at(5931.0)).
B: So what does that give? 0.98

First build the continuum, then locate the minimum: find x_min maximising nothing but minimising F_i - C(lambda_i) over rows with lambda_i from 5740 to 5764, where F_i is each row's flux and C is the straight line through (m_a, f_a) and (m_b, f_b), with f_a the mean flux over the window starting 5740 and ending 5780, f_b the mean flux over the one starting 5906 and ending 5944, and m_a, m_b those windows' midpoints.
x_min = 5751.0 angstrom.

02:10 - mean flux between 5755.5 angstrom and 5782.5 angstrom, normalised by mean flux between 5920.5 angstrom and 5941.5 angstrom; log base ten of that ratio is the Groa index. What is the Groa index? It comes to 0.01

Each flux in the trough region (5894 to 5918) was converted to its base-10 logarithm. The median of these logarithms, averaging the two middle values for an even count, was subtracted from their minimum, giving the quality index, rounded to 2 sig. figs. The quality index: -0.077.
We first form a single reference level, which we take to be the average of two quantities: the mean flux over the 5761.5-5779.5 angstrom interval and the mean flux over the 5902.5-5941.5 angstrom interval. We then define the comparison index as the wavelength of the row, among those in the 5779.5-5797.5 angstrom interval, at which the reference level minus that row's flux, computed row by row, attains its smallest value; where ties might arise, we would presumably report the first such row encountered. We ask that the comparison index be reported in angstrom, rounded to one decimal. 5793.0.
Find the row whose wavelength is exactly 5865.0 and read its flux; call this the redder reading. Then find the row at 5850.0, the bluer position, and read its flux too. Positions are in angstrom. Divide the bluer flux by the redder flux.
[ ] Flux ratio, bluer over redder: 0.99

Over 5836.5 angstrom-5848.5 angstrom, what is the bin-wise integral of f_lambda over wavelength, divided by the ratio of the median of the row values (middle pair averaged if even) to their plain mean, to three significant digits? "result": 244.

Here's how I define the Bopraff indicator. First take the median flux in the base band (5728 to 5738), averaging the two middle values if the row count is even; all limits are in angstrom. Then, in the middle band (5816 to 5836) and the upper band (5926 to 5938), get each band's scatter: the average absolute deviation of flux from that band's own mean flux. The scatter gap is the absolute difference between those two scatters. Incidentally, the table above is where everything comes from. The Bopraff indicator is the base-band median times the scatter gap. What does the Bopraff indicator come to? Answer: 1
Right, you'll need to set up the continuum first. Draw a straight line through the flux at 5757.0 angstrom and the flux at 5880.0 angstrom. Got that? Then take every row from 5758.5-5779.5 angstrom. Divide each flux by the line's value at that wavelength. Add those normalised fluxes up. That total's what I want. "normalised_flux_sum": 6.9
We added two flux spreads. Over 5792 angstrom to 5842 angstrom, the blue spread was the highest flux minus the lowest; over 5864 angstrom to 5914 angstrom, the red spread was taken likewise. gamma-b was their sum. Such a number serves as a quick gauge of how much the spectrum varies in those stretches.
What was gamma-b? 8.3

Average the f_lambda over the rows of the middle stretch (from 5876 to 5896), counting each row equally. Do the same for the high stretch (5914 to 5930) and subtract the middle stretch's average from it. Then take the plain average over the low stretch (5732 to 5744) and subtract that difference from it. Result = 16.9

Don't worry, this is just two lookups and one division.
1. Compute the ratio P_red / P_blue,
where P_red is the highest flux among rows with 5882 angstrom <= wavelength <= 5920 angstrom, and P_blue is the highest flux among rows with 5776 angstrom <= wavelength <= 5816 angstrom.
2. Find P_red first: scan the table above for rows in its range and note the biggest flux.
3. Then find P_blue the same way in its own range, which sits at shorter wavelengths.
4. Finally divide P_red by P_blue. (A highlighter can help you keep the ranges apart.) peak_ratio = 0.89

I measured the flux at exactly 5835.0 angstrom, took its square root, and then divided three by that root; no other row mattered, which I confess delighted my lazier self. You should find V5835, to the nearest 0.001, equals 0.685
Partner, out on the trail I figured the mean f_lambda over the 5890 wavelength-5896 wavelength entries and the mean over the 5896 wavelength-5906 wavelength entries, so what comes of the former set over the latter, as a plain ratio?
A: 0.91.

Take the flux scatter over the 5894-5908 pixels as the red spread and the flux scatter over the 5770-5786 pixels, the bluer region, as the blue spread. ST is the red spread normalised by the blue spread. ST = 1.1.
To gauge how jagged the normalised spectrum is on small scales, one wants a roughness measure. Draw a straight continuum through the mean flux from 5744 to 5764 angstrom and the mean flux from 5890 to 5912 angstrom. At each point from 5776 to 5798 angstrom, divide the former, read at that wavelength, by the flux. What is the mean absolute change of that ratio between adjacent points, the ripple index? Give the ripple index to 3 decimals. 0.032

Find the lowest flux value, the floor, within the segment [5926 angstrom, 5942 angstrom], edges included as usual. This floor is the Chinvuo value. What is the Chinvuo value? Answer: 19.3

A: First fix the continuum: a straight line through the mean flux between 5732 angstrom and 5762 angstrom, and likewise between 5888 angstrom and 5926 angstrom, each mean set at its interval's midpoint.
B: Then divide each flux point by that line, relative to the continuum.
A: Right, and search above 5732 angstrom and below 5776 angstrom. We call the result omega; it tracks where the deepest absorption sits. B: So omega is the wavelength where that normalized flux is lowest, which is 5751.0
